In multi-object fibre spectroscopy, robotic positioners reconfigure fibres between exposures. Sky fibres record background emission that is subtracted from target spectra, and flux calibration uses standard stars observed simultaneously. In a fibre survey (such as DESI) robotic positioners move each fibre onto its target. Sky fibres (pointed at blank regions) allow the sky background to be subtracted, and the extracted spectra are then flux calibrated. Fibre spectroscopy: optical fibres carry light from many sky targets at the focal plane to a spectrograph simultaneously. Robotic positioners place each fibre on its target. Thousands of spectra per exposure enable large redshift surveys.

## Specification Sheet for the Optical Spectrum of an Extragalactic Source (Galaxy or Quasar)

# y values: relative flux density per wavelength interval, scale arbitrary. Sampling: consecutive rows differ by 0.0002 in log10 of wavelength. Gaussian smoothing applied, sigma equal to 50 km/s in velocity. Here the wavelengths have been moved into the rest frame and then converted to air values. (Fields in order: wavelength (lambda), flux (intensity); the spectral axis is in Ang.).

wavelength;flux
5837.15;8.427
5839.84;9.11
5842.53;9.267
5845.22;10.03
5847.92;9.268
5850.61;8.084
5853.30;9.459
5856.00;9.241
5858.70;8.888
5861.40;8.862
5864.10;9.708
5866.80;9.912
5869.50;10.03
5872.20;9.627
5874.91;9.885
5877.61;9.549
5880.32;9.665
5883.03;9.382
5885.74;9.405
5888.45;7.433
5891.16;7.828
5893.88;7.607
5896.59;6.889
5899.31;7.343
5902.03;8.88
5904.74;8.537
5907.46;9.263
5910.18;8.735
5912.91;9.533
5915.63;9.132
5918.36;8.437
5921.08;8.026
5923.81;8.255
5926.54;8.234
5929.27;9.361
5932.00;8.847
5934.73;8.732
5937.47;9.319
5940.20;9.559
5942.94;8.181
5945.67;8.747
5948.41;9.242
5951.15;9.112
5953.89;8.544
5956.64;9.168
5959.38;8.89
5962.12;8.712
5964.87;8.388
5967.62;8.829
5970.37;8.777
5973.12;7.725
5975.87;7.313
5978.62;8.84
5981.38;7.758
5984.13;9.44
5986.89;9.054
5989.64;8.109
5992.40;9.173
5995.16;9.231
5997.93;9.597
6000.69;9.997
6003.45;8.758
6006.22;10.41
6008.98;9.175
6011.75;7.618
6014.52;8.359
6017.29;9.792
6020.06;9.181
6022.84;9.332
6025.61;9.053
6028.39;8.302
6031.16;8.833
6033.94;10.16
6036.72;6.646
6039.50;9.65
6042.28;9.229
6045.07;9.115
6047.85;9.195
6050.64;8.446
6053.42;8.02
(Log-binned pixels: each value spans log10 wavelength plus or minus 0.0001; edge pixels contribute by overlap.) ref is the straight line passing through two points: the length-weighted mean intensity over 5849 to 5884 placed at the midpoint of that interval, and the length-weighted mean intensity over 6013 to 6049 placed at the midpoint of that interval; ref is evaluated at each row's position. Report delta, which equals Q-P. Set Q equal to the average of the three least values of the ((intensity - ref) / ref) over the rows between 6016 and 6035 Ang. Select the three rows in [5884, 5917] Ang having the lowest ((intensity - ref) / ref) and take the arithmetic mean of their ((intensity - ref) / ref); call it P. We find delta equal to 0.20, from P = -0.23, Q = -0.029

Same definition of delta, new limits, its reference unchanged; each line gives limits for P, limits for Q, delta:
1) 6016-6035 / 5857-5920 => -0.20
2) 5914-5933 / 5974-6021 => -0.05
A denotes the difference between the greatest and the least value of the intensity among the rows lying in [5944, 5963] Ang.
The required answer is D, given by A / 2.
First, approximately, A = 0.7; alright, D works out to 0.3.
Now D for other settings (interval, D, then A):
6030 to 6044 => 1.8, 3.5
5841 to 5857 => 1.0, 1.9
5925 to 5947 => 0.7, 1.4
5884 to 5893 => 1.0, 2.0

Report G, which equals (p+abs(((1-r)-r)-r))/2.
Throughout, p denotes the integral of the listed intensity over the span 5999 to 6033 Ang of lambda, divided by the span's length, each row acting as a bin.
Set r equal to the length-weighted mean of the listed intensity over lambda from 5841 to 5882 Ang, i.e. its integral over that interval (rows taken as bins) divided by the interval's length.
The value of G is 18.2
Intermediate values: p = 9.1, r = 9.4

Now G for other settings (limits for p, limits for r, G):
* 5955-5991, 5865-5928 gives 16.9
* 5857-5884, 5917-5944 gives 17.3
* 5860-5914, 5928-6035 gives 17.3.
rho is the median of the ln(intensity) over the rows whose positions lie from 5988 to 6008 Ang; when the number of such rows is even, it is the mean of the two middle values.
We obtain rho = 2.22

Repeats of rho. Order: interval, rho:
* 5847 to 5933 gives 2.20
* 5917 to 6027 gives 2.18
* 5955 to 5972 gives 2.18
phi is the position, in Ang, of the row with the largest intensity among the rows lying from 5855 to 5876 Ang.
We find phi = 5869.50 Ang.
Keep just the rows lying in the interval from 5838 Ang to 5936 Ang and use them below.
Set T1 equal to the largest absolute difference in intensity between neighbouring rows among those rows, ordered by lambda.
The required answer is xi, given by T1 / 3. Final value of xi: 0.66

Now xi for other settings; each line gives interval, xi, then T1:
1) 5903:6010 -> 0.56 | 1.7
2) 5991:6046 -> 1.17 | 3.5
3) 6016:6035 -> 0.44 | 1.3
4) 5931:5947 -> 0.46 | 1.4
